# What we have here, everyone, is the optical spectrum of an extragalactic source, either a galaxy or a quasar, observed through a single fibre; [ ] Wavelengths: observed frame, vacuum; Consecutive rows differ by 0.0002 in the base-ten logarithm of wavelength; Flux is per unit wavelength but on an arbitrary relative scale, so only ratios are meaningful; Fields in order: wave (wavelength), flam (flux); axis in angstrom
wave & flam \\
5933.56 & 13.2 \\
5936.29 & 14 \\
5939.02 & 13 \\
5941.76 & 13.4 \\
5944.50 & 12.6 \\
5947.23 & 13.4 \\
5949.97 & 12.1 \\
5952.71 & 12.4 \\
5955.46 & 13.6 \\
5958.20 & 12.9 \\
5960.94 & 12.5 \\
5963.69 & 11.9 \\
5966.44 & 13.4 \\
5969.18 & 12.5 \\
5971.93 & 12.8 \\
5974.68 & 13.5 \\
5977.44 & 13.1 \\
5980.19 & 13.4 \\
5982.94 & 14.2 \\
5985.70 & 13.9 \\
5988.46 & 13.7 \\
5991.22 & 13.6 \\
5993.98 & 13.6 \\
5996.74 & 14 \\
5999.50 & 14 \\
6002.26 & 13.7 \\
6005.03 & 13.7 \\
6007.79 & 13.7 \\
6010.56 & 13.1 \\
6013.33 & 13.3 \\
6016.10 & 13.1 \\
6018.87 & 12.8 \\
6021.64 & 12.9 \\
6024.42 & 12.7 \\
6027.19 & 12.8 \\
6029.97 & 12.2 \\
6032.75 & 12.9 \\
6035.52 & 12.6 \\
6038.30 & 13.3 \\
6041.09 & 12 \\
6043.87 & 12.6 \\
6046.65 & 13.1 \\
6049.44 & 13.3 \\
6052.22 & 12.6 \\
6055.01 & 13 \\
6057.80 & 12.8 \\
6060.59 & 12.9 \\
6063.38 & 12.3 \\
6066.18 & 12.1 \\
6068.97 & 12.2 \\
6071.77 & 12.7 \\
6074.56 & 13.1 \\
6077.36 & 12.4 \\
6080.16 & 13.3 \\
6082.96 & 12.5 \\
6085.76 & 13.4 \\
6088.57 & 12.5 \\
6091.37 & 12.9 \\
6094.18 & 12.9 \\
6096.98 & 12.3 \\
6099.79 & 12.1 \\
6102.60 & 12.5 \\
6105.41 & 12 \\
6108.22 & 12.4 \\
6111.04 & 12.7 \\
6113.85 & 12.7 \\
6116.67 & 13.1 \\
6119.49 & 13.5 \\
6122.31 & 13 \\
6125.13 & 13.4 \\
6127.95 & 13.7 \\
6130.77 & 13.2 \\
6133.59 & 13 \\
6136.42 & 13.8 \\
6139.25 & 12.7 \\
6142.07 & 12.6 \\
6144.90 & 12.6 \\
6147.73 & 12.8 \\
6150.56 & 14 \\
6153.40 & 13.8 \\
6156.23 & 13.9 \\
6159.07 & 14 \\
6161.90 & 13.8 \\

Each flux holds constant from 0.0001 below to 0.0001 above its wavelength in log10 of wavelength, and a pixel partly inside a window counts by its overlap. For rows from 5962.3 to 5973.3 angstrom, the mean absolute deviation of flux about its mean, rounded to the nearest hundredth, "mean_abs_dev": 0.45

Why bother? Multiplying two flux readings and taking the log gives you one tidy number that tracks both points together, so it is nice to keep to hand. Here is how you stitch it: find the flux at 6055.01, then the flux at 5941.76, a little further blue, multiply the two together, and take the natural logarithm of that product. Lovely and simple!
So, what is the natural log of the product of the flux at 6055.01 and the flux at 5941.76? 5.16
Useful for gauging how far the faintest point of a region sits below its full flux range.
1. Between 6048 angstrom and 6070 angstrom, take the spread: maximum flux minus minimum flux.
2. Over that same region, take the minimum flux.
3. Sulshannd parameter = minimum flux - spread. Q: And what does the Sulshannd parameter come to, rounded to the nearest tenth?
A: 10.9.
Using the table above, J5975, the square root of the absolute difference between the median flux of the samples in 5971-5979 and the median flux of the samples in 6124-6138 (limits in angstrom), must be 0.55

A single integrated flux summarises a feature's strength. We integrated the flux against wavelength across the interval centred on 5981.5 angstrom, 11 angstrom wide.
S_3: 150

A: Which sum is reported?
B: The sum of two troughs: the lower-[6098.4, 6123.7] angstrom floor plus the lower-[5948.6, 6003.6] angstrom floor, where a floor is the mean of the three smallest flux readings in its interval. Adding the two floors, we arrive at 24.3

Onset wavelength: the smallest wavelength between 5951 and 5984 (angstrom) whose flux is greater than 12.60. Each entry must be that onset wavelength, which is 5955.46 angstrom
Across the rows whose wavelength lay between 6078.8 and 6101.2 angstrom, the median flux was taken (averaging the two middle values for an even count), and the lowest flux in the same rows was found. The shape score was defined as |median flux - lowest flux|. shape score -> 0.60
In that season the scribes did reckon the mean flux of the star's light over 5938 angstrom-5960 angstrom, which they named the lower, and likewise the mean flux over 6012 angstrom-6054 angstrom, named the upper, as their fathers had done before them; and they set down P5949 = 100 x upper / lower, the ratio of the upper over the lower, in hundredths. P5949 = 99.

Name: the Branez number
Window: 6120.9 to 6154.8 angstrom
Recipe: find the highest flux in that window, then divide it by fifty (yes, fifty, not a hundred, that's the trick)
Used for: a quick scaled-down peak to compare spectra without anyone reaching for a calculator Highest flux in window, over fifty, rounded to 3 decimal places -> 0.280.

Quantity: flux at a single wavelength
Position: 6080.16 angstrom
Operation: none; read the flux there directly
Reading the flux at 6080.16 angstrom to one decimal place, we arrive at 13.3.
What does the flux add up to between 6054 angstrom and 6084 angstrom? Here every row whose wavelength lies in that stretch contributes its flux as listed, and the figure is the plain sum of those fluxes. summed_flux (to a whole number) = 139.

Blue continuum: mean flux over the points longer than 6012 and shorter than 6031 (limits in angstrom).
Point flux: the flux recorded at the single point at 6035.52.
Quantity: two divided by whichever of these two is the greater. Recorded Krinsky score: 0.156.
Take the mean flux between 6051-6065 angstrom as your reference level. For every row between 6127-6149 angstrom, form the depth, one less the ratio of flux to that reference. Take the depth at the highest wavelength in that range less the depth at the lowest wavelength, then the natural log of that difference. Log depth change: -2.6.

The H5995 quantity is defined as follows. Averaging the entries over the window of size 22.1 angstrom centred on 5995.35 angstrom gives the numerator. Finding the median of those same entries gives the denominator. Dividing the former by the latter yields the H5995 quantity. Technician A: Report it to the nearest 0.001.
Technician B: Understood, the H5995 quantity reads 1.005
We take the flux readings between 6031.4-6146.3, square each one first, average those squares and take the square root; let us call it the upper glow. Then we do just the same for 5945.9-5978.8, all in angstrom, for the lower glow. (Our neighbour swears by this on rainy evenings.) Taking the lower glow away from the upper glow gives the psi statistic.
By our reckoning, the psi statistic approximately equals -0.05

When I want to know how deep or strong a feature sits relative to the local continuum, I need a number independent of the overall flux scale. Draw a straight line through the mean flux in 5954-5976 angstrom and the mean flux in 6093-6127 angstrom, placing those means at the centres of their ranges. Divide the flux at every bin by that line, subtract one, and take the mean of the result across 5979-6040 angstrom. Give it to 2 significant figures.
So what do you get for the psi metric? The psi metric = 0.038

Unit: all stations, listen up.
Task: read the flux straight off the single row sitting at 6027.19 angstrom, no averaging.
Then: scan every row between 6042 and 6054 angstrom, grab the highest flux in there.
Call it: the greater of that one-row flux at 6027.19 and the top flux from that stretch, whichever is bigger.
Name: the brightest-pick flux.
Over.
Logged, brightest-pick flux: 13.30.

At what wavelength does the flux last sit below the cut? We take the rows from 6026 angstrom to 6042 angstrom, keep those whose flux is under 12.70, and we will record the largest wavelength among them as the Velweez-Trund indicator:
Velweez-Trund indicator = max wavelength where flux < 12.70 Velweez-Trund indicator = 6041.09 angstrom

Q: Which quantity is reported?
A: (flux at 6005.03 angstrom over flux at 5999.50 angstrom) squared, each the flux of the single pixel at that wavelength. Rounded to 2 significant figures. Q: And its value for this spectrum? 0.96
